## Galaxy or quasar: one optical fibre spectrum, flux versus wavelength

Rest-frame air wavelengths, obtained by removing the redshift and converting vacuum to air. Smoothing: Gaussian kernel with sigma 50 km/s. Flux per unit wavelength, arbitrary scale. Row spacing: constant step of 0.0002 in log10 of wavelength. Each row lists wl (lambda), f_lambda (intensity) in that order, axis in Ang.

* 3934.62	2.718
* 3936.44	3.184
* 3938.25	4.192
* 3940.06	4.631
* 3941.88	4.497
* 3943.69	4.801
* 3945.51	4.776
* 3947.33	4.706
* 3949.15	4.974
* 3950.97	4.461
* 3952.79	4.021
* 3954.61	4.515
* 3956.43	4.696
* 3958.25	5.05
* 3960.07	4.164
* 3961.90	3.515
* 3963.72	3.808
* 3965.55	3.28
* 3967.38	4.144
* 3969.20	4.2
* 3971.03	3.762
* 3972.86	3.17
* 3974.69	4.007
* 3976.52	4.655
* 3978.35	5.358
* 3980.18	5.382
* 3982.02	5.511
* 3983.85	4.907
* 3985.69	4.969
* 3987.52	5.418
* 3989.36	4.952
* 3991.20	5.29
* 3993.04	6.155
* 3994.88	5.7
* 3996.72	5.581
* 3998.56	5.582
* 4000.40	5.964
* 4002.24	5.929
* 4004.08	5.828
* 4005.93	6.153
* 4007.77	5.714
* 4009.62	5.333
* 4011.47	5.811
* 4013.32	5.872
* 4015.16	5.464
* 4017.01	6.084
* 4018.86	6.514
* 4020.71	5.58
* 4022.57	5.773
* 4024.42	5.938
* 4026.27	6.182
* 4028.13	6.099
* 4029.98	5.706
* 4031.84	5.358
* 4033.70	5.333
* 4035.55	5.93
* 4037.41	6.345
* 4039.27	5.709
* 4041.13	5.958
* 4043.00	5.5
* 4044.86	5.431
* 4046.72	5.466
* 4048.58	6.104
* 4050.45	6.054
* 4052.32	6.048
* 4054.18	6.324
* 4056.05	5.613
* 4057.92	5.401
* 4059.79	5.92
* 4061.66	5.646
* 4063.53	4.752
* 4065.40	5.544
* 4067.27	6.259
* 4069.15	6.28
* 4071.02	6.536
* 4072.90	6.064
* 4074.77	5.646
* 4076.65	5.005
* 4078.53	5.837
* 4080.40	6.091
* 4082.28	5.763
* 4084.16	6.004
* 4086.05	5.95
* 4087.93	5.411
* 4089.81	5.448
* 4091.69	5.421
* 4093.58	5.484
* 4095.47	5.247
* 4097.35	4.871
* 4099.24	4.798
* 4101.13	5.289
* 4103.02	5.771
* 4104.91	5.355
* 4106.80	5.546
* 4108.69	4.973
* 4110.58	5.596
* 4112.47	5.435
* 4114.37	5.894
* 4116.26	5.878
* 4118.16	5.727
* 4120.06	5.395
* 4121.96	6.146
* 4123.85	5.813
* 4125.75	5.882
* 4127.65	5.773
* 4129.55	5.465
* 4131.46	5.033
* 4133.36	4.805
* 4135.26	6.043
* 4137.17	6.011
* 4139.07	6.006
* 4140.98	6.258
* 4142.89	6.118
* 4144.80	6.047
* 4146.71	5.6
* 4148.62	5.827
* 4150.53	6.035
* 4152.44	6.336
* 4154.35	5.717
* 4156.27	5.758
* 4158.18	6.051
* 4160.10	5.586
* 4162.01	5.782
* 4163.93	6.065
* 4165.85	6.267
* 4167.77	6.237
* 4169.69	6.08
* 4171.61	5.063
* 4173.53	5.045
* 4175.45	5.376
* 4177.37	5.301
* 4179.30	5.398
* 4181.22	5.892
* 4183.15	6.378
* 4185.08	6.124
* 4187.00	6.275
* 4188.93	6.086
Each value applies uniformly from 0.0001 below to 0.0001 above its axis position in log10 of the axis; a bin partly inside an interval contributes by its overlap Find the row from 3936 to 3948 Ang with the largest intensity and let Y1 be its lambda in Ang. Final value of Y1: 3943.69 Ang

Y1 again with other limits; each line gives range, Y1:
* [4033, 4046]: 4037.41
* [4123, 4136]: 4135.26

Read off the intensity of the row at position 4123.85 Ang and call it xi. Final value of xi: 5.813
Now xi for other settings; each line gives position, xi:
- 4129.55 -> 5.465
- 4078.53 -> 5.837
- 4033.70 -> 5.333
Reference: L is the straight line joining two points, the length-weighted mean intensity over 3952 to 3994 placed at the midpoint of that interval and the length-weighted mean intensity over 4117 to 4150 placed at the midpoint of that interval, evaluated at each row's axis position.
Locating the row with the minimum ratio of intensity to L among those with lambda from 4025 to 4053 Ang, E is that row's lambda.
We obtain 4033.70 Ang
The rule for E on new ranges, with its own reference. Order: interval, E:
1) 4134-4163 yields 4160.10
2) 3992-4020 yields 4009.62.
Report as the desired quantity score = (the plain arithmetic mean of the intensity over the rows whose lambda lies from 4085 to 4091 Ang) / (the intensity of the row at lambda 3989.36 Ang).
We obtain 1.13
